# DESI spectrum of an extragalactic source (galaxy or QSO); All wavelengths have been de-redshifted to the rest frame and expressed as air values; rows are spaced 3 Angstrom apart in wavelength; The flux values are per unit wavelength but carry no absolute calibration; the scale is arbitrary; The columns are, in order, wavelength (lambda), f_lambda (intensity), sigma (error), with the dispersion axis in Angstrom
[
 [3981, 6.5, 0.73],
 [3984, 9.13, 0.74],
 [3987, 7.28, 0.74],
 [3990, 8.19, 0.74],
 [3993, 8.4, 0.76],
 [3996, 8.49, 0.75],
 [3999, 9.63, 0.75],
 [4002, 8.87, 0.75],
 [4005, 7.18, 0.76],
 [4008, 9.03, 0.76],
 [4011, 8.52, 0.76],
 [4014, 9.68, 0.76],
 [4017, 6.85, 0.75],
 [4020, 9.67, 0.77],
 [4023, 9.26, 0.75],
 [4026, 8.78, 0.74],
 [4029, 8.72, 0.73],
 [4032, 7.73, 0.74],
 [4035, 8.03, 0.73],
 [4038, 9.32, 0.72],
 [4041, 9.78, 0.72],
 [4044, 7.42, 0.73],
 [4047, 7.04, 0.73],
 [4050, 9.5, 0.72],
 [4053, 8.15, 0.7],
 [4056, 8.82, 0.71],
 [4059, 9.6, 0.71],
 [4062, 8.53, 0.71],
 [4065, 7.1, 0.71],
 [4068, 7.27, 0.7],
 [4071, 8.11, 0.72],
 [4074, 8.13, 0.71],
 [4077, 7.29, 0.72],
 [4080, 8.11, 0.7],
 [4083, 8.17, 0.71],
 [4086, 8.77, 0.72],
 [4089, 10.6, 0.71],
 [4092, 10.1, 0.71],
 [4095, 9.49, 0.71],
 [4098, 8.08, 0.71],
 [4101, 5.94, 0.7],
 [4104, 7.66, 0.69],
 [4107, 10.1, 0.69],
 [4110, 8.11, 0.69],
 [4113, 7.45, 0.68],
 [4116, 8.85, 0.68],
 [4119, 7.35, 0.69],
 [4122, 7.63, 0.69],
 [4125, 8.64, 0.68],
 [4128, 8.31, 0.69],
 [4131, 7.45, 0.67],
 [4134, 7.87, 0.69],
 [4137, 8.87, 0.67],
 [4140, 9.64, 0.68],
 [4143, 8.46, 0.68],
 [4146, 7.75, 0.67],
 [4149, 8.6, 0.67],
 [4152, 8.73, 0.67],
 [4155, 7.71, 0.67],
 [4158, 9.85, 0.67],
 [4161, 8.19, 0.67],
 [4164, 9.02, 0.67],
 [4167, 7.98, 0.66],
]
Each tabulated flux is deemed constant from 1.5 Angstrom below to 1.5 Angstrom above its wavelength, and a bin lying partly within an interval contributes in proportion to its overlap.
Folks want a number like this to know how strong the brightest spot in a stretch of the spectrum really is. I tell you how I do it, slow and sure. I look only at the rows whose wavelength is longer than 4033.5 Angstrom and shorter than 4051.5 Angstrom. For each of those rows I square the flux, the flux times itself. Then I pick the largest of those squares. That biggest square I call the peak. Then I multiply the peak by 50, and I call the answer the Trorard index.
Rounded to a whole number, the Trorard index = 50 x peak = 4782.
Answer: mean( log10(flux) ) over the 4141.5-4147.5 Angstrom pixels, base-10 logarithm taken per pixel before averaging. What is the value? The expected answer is 0.908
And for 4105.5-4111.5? 0.957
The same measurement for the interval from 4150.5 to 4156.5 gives 0.914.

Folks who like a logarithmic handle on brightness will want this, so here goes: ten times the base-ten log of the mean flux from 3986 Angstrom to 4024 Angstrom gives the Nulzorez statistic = 9.32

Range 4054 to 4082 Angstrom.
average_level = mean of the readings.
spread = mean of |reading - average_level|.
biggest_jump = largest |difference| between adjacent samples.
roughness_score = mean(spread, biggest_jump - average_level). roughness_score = -3.04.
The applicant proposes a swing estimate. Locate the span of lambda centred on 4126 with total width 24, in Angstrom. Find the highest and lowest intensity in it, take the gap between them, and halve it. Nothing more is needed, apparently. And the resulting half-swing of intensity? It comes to 0.8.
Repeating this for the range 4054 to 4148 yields 2.3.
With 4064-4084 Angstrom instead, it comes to 0.5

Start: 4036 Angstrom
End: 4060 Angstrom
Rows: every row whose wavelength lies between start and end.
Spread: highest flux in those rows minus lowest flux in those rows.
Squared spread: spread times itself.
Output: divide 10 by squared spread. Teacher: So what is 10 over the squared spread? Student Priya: 1.3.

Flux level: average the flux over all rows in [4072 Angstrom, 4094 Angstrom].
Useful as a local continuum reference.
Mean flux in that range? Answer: 8.74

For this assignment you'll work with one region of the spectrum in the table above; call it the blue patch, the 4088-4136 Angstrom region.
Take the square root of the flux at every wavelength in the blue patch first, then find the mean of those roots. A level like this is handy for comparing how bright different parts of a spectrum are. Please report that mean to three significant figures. 2.88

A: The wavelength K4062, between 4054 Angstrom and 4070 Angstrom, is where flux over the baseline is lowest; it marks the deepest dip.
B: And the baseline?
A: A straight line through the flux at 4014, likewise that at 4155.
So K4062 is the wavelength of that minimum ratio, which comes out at 4065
